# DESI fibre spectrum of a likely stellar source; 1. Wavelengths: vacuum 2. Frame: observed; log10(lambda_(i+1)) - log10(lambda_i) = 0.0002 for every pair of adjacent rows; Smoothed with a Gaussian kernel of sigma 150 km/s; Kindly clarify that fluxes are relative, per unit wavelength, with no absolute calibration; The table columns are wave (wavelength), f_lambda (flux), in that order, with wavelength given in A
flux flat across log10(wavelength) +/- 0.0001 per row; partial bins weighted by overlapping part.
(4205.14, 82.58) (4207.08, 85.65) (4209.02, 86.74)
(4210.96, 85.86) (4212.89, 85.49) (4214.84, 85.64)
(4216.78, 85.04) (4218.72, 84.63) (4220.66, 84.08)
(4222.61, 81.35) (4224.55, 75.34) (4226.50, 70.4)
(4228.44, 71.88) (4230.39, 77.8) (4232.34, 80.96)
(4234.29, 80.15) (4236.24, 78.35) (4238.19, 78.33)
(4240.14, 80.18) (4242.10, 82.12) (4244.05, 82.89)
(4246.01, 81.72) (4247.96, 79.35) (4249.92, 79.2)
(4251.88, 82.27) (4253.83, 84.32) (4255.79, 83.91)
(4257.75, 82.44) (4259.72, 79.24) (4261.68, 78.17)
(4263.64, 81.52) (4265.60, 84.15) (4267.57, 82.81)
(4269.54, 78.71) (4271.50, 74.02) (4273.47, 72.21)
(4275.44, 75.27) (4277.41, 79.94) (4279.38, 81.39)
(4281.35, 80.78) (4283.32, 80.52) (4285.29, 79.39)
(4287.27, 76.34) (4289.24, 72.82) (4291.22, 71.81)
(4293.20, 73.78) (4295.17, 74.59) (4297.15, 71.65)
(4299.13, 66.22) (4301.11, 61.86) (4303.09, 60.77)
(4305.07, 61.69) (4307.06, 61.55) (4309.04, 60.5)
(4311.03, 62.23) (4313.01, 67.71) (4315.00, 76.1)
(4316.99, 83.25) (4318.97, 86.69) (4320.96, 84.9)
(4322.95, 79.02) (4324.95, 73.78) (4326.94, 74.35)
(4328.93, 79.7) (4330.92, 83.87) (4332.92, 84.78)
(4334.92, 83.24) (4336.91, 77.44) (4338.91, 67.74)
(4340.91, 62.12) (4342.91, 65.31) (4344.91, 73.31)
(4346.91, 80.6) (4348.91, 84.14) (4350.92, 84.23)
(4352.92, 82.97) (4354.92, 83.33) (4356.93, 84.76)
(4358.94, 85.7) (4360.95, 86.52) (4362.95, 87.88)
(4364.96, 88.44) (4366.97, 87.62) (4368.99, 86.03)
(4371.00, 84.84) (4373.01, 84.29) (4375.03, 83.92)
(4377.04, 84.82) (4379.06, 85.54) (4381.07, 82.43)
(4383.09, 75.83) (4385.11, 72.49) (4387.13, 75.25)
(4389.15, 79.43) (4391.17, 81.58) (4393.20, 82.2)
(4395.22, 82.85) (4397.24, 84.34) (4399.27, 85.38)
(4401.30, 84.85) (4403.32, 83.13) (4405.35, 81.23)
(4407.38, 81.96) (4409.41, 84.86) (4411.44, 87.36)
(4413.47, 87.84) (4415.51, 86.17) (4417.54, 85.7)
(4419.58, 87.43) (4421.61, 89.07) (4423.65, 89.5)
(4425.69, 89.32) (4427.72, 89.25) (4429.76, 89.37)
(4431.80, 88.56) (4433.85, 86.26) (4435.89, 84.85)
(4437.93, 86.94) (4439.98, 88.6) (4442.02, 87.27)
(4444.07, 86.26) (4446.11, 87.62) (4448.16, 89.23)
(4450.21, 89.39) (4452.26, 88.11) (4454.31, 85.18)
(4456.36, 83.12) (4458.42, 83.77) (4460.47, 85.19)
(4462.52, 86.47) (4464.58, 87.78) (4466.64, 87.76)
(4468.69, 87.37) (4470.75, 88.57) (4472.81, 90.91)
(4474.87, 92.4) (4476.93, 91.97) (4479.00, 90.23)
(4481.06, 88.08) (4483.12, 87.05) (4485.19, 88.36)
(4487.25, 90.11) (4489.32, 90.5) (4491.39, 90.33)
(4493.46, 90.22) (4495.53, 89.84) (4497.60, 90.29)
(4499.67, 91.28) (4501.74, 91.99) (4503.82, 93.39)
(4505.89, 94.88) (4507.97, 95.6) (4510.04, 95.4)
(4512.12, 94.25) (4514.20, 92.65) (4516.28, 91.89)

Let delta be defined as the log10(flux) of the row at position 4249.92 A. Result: 1.90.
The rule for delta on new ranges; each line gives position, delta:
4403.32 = 1.92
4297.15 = 1.86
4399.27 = 1.93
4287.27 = 1.88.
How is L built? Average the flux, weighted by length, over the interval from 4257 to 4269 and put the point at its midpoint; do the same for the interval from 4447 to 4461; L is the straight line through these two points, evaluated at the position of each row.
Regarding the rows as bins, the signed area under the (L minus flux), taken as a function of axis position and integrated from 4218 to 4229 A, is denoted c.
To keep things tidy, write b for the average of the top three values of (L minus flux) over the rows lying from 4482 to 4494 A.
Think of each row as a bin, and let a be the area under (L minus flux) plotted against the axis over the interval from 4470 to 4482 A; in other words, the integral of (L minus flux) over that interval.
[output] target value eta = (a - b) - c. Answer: -64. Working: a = -42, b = -1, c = 24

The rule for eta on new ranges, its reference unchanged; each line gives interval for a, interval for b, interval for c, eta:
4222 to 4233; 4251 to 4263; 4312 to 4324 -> 8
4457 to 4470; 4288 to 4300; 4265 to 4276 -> -50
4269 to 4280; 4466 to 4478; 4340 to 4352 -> -46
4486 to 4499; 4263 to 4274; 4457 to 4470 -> -47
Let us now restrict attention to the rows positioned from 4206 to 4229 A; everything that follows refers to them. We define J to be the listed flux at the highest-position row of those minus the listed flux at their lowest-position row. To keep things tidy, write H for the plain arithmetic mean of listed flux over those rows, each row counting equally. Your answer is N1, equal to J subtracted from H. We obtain 96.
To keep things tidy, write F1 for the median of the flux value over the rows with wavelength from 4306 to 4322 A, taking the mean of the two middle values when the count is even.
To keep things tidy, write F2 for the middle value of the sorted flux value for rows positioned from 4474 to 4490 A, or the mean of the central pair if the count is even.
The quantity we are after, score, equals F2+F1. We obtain 162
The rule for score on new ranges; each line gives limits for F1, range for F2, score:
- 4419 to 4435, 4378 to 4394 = 170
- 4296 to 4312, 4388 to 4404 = 145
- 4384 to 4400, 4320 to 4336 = 163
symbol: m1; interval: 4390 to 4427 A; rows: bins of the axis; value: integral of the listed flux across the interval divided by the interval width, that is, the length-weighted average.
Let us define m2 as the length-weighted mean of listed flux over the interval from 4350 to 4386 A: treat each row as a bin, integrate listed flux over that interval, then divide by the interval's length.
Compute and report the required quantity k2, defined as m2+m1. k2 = 169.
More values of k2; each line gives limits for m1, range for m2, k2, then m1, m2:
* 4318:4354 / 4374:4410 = 160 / 78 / 82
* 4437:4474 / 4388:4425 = 172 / 87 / 85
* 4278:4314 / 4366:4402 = 153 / 70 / 82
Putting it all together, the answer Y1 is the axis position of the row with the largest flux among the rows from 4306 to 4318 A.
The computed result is 4316.99 A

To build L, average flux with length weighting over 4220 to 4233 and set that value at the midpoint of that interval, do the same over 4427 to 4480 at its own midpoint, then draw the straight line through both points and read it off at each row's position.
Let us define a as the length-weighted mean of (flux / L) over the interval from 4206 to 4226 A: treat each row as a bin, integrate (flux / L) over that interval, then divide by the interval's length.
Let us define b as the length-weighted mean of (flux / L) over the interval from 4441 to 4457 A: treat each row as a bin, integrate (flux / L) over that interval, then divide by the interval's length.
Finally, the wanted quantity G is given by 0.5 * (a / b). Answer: 0.548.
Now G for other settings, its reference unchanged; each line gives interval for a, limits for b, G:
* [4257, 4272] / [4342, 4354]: 0.536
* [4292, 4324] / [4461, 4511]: 0.432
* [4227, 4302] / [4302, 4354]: 0.542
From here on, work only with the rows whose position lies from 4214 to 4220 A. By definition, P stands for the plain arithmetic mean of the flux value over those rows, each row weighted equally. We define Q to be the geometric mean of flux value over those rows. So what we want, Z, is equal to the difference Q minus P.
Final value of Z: -0.001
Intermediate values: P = 85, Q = 85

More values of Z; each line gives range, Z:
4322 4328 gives -0.036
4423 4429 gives 0.000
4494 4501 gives -0.002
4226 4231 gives -0.069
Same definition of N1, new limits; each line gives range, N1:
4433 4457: 90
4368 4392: 86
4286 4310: 84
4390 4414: 78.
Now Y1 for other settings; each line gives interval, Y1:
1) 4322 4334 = 4332.92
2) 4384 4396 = 4395.22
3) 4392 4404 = 4399.27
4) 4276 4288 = 4279.38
